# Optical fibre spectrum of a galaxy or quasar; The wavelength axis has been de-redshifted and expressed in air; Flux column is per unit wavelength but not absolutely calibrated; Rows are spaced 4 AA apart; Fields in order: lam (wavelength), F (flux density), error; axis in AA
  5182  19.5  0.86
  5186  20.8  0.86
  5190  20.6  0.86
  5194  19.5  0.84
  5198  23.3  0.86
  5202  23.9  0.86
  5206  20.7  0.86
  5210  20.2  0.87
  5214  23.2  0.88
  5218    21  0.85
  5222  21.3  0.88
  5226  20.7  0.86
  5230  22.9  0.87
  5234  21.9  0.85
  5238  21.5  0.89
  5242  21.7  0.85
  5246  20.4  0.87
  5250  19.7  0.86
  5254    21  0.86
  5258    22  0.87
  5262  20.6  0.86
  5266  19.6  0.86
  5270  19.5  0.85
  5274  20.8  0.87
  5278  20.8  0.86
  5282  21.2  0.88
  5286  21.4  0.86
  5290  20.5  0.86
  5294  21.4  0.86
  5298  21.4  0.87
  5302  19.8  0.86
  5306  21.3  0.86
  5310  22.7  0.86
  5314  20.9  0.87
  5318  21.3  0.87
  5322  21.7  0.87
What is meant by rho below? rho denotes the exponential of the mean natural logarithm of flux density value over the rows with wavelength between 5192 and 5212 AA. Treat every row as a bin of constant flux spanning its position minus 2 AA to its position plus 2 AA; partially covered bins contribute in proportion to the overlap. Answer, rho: 21.4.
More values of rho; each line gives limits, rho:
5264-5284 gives 20.4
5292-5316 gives 21.2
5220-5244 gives 21.7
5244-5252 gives 20.0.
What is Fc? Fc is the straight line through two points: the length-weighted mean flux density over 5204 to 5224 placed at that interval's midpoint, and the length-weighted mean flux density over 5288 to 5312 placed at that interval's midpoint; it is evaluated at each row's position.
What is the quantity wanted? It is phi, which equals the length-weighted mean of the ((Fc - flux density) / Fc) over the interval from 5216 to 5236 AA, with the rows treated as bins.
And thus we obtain -0.014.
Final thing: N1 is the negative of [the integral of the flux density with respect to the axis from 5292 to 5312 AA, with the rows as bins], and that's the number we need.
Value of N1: -426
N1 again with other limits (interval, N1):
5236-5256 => -417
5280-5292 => -252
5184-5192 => -166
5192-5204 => -267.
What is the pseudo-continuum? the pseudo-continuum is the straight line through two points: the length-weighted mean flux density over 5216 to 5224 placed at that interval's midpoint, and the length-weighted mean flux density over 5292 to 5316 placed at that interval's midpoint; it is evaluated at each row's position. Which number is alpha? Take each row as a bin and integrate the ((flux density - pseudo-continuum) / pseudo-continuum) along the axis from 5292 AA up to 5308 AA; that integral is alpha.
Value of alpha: -0.2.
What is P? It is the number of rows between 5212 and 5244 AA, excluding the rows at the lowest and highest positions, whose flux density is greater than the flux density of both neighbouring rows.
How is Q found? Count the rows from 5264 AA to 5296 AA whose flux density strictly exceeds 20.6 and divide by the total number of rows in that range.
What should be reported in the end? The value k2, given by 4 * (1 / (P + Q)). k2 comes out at 1.52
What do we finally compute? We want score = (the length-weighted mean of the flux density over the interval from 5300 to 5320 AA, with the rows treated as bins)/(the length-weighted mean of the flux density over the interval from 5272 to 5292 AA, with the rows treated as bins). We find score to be 1.01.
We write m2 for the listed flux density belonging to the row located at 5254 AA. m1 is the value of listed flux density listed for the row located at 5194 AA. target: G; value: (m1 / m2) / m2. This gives 0.0442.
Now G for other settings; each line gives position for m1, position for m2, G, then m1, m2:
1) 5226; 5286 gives 0.0452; 20.7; 21.4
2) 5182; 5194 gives 0.0513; 19.5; 19.5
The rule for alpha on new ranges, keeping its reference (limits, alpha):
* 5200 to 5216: 0.7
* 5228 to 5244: 0.6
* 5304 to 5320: 0.2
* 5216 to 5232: 0.2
